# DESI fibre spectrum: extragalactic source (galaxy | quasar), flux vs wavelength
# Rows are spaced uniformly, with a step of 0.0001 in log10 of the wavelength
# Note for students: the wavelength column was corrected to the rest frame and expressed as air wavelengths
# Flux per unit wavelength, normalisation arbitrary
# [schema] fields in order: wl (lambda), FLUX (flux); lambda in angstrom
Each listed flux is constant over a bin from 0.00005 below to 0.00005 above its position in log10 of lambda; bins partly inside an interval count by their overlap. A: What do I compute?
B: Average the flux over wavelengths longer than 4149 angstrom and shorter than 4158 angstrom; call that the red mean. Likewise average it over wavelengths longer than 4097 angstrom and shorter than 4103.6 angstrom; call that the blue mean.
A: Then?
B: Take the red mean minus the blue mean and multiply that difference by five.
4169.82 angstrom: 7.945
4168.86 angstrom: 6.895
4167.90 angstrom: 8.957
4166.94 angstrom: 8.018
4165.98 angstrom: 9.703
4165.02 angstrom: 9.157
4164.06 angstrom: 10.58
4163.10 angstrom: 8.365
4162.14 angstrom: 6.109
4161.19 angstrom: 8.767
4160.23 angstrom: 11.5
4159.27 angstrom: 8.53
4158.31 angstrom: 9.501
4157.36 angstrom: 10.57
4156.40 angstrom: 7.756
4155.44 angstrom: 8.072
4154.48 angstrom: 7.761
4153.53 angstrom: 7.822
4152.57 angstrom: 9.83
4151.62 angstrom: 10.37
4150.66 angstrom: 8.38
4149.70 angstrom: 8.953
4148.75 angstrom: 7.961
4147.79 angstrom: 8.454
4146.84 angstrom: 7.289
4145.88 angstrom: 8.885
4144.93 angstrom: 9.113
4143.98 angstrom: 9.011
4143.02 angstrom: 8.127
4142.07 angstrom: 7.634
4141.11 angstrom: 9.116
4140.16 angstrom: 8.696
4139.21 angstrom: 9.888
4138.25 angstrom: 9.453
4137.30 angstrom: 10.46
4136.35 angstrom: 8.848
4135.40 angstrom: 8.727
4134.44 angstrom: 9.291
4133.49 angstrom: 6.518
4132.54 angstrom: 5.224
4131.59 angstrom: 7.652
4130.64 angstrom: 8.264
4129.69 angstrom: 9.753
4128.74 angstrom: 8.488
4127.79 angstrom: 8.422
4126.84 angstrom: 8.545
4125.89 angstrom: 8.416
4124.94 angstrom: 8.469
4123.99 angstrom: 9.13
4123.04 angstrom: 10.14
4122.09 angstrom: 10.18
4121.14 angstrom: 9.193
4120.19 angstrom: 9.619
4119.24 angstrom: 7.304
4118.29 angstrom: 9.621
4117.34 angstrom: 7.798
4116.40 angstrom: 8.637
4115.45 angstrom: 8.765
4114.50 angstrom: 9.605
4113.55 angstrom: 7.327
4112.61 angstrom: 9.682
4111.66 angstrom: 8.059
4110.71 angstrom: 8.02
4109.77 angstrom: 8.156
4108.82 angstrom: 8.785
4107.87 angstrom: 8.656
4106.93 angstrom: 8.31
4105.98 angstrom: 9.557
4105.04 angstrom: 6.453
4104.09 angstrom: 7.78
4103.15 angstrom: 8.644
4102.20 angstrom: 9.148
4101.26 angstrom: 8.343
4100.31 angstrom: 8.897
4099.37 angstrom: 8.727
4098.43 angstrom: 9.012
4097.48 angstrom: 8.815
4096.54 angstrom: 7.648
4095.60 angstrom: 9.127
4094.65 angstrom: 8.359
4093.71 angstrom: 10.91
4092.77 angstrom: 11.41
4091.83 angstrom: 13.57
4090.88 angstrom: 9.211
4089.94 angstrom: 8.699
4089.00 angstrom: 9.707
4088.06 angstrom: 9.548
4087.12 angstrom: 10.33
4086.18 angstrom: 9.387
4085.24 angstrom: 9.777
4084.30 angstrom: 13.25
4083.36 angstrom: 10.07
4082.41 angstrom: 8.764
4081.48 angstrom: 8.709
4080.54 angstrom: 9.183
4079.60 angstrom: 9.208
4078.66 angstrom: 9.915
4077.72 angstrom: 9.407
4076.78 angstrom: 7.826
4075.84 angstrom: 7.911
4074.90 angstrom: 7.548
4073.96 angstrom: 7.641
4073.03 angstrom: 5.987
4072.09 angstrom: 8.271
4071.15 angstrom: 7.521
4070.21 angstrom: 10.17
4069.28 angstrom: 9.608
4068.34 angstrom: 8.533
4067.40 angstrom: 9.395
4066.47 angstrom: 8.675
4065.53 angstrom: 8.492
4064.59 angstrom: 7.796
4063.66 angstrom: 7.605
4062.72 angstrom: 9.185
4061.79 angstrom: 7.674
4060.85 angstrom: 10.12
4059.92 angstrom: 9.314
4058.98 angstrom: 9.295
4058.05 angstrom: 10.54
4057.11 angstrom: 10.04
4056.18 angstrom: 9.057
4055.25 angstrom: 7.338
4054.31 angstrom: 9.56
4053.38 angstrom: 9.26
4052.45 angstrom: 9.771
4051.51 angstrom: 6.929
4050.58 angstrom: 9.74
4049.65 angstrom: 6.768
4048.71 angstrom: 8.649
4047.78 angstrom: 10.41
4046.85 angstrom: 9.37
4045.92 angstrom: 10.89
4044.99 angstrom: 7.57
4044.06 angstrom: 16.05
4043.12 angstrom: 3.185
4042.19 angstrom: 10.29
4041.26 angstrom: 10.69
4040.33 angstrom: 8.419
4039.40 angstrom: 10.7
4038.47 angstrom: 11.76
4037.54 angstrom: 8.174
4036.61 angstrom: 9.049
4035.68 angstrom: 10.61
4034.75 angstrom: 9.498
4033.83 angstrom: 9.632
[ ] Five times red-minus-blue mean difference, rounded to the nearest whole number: 0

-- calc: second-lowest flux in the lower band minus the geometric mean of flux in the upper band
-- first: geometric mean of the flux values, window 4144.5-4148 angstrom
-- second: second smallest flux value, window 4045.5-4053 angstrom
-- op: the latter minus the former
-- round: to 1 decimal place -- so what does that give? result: -1.5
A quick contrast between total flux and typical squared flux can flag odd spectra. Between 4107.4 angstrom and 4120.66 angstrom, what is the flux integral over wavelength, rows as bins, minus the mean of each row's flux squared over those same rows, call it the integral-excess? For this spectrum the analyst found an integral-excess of 39.5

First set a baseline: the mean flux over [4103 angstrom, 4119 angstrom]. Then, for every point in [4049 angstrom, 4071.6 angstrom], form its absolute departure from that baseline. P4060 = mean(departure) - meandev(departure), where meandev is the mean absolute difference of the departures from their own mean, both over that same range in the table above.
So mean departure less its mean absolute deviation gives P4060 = 0.61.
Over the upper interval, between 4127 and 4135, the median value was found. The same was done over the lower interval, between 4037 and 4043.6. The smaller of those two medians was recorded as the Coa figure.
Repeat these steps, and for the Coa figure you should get 8.34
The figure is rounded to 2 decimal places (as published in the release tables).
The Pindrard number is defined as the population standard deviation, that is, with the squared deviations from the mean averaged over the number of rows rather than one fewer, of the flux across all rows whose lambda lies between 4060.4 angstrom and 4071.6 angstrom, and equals 0.92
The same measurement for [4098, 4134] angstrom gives 1.02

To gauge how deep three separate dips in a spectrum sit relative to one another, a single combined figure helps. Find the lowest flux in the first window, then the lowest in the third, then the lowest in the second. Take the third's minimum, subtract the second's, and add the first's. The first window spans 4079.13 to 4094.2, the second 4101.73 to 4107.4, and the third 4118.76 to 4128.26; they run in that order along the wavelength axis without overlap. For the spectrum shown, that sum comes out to 10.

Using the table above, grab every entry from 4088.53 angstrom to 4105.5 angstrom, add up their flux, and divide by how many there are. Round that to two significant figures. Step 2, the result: 9.1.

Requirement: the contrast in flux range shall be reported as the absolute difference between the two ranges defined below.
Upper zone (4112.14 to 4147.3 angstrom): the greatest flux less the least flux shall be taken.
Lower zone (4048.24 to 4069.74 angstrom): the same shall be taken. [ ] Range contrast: 1.5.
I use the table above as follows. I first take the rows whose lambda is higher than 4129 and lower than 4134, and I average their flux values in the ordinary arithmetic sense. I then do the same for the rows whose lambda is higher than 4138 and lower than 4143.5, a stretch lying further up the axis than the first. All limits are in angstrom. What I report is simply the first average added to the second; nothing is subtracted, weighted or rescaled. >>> 16.3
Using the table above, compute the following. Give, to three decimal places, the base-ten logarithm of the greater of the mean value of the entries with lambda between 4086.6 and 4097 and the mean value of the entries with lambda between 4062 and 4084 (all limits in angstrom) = 0.994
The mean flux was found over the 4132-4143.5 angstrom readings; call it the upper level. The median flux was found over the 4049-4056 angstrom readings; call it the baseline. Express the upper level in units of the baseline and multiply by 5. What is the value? 4.59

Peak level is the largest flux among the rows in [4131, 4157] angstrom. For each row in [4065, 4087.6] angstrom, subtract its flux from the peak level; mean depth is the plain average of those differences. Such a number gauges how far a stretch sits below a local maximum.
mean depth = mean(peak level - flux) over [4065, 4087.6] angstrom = 1.5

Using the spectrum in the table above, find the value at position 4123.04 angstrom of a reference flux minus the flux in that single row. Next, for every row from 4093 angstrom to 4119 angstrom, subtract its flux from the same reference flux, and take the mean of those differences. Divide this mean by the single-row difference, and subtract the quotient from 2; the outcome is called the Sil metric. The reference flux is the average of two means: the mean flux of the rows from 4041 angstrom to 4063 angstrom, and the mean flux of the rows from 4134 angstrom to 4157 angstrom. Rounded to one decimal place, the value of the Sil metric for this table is 2.3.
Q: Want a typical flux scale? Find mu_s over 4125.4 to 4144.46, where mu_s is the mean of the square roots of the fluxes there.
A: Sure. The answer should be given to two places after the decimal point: 2.91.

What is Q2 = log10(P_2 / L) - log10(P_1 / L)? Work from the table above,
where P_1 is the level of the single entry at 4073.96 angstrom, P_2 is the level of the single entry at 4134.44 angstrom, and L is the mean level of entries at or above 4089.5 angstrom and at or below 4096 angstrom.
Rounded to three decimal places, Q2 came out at 0.085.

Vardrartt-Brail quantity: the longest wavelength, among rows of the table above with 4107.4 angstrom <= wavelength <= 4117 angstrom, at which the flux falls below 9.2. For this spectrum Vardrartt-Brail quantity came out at 4116.40 angstrom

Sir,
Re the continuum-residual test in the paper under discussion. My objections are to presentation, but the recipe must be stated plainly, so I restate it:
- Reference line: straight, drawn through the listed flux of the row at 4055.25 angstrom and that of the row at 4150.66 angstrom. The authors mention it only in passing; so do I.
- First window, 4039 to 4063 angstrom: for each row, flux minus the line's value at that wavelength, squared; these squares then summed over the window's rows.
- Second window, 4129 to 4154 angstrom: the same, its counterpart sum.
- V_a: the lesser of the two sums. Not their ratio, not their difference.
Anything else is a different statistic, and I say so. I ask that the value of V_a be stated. 36.0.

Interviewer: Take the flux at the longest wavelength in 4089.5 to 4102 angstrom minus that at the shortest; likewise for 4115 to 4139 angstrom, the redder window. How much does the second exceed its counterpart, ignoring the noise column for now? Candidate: 1.0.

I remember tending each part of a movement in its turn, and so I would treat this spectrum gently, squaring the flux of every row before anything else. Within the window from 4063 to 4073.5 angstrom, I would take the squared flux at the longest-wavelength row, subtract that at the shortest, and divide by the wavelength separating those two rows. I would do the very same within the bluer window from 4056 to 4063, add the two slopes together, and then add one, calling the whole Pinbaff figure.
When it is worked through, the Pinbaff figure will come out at -1.0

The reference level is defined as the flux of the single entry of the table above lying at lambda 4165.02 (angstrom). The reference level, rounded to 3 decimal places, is 9.157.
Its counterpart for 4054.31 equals 9.560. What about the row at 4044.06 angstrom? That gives 16.050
